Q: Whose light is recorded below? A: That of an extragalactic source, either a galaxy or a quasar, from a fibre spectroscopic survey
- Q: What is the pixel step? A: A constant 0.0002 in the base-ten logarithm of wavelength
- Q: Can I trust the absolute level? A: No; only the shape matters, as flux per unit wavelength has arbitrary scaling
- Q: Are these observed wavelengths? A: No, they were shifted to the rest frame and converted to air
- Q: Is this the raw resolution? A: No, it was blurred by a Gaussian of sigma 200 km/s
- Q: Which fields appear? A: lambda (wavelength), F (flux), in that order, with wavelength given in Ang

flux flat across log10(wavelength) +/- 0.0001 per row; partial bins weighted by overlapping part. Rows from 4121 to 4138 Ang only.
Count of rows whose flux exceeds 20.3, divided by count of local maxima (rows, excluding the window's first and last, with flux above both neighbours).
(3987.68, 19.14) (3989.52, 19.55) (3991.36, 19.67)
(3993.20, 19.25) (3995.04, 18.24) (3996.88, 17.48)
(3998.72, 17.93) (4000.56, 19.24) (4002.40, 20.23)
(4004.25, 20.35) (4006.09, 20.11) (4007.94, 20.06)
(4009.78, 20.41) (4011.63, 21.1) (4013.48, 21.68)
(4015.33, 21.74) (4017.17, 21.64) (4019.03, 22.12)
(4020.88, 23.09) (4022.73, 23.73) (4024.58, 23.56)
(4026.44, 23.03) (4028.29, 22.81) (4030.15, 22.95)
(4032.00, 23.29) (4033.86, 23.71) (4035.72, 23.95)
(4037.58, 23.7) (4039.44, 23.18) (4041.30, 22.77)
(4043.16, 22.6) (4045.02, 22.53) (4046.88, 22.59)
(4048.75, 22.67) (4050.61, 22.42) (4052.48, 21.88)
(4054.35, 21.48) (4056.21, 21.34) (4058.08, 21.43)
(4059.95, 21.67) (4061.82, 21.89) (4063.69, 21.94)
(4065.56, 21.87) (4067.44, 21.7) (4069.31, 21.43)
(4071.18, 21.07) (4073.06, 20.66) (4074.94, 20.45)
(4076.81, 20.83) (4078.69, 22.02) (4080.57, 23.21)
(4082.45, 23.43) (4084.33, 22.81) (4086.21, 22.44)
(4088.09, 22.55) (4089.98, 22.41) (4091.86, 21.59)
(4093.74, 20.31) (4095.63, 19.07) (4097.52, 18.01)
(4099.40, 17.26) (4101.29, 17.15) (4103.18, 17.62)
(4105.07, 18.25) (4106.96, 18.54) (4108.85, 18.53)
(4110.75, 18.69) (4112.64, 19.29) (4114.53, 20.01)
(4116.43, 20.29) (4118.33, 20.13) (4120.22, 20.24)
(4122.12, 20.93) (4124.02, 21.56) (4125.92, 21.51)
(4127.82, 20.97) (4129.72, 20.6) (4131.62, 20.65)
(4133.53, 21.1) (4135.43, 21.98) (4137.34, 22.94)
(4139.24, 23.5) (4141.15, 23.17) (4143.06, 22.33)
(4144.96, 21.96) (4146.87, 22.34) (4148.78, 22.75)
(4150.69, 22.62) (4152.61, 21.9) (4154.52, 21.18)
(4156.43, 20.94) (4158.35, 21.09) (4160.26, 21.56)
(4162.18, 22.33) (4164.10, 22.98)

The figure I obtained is 9.0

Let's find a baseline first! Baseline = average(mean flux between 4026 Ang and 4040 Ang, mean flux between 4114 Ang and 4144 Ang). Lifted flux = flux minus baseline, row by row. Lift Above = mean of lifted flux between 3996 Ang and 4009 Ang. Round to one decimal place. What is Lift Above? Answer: -3.0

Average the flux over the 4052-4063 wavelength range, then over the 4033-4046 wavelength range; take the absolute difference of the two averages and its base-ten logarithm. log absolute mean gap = 0.20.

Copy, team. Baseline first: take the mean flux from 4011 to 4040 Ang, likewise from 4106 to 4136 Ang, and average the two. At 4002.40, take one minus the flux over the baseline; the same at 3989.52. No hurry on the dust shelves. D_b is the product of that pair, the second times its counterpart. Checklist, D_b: 0.006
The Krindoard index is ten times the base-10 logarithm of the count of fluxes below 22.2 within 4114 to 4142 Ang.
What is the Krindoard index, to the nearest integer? 11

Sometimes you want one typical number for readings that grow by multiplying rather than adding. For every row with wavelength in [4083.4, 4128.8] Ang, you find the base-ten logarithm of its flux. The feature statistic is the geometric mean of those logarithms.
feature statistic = 1.30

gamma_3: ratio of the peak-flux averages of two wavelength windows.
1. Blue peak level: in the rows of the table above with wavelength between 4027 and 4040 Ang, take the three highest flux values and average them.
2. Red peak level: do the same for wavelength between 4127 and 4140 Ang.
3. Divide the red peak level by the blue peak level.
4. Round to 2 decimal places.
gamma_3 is 0.96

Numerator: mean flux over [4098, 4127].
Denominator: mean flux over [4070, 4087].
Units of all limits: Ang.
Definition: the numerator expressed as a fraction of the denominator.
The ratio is 0.88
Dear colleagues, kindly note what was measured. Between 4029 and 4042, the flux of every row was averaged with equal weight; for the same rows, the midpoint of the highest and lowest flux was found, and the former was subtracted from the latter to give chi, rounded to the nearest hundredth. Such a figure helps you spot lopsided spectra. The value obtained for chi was 0.00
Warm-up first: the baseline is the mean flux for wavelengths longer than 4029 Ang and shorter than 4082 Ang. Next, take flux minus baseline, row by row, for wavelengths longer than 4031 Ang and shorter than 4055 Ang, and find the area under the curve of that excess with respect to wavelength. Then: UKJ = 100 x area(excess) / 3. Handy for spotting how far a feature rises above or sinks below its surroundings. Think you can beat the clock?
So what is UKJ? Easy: 517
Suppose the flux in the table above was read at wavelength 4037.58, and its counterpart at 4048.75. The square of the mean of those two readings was 538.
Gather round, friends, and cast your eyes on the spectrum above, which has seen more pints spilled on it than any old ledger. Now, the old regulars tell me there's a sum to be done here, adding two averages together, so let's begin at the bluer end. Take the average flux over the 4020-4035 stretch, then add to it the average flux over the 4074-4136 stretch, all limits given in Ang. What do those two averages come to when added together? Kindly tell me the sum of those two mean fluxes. 43.7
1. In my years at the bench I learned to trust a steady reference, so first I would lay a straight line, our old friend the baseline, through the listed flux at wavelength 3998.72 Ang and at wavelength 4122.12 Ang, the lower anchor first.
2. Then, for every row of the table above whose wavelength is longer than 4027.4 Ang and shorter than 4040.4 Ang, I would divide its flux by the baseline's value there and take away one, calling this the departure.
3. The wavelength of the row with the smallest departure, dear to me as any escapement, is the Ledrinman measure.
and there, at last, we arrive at 4028.29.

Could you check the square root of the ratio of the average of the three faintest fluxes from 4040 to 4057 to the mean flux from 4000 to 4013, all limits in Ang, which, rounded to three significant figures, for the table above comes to 1.03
